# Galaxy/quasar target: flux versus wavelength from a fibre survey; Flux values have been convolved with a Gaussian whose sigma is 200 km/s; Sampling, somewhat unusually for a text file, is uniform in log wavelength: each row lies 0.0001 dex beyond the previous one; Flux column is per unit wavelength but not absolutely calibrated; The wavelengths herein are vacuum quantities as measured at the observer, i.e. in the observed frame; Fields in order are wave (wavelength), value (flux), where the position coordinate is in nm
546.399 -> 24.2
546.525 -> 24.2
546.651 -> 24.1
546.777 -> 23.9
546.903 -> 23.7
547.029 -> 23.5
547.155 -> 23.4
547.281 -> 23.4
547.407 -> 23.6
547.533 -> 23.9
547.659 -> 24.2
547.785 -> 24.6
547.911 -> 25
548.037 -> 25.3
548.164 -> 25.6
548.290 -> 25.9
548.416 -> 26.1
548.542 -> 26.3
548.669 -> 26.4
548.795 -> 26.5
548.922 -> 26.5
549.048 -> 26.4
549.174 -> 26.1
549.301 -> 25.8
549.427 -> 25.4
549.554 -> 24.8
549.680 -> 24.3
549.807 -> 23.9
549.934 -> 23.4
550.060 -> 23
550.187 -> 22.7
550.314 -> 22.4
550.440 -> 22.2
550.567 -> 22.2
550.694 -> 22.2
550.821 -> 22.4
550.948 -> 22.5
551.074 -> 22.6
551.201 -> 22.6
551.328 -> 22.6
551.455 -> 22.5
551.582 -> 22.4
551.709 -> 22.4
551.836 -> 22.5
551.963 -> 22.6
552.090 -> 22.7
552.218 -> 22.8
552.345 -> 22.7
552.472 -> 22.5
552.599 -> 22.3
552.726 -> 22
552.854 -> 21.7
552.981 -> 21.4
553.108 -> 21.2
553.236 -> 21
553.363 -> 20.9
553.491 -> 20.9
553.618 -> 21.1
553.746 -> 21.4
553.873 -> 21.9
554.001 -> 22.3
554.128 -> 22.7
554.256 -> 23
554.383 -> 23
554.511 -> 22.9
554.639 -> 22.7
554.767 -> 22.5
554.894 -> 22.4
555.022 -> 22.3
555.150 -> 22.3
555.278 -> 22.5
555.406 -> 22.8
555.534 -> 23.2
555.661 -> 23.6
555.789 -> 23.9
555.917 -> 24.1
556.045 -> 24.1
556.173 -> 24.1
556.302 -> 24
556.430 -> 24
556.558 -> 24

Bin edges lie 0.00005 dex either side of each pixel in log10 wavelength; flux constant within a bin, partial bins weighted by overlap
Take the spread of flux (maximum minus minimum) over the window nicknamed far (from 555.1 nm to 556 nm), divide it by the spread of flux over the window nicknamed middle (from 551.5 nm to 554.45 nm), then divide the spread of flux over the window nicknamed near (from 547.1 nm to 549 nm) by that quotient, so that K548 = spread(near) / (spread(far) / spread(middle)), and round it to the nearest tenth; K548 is 3.6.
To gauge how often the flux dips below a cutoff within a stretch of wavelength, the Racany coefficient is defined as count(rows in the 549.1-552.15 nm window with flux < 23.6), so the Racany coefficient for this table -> 18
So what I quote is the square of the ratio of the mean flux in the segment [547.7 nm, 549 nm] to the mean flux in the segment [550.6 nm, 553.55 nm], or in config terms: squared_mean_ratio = 1.36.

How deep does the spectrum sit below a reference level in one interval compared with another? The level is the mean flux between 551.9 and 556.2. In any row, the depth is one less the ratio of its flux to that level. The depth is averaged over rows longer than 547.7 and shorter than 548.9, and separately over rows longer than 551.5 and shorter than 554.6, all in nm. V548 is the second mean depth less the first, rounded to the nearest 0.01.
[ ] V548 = 0.16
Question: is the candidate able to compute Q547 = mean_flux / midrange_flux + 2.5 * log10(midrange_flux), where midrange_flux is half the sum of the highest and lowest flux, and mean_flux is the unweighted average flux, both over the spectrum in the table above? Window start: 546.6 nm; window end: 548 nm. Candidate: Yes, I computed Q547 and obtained 4.45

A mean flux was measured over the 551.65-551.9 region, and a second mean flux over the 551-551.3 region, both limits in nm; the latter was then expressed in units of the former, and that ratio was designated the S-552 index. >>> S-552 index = 1.01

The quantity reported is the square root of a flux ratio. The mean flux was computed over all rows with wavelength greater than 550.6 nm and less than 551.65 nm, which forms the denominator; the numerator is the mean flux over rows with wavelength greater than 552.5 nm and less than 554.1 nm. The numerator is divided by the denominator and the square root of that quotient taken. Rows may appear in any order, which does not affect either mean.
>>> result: 0.98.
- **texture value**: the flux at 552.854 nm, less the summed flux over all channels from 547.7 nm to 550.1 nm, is -460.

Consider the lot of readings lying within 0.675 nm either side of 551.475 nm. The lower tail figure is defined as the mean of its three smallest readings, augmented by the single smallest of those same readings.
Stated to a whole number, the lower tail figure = 45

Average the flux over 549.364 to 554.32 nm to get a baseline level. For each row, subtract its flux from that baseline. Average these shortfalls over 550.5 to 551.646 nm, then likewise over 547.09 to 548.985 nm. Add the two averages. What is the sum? -2.6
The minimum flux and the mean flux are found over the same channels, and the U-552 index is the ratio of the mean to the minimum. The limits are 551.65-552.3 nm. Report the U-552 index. 1.01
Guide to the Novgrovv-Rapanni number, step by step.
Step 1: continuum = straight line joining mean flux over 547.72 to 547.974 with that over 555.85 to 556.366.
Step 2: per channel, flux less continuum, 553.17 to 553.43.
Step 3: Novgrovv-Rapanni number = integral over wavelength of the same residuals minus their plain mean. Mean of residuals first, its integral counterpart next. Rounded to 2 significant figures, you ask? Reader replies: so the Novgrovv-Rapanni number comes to 2.5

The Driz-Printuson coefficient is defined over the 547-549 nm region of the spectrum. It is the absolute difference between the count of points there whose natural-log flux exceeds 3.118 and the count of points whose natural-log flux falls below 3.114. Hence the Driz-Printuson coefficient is 16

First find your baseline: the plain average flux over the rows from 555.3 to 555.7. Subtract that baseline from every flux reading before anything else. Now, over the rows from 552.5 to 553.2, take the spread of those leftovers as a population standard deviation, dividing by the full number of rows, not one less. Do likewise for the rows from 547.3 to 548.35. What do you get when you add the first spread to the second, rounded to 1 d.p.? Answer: 1.2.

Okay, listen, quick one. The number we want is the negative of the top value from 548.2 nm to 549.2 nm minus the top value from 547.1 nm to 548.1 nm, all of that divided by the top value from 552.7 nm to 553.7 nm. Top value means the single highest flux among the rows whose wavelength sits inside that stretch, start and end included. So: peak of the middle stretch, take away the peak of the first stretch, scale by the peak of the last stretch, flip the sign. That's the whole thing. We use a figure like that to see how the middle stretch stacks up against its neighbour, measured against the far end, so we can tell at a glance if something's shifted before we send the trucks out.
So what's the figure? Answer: -0.05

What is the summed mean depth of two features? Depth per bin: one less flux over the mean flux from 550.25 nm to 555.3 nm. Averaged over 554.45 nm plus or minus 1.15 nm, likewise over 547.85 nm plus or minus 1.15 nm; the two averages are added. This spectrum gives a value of -0.121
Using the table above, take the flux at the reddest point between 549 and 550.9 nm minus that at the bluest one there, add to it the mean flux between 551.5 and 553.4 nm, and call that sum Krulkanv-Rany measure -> 18.1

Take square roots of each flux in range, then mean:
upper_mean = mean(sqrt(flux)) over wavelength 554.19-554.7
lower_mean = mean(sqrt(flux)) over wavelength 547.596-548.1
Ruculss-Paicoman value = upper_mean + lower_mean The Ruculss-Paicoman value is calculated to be 9.8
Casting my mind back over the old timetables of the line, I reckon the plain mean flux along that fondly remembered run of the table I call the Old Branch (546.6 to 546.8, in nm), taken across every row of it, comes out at 24.0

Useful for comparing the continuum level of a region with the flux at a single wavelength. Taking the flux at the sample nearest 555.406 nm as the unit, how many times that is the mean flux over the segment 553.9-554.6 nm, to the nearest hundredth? 1.00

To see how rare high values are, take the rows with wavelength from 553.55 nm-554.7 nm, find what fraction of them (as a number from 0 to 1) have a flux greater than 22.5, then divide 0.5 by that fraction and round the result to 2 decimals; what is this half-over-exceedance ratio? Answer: 0.90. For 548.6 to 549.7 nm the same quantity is 0.50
